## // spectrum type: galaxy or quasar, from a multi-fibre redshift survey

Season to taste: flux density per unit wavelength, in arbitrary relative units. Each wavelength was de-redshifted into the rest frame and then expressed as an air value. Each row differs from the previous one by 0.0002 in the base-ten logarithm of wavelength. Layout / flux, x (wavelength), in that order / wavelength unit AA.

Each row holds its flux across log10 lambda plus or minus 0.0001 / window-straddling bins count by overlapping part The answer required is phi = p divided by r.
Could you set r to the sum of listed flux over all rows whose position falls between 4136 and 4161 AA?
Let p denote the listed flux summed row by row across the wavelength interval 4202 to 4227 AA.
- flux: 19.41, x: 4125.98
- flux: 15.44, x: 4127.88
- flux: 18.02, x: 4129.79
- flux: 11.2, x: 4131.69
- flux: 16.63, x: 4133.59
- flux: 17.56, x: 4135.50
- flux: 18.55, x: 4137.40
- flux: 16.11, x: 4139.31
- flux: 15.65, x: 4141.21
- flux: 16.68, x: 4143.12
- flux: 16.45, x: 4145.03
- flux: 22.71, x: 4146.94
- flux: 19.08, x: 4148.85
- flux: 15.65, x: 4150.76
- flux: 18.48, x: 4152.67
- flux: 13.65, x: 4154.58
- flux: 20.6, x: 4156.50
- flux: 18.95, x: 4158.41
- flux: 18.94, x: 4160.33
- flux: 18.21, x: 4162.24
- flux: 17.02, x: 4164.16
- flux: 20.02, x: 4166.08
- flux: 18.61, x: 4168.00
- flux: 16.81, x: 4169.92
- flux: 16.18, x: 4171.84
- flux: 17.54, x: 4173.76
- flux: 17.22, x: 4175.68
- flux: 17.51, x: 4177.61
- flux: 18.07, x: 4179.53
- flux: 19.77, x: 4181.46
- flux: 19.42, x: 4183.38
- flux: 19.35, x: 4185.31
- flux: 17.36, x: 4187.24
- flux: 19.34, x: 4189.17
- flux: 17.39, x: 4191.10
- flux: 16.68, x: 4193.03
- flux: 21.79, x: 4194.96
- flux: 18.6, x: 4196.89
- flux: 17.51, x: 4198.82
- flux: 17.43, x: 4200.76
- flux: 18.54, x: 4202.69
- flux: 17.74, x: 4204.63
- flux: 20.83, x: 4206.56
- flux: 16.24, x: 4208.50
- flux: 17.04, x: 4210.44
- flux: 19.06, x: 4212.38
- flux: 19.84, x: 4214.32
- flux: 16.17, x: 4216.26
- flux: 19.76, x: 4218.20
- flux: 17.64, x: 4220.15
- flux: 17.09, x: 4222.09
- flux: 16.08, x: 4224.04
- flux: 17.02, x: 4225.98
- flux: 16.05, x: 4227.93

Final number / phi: 1.01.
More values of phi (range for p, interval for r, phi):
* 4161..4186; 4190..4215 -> 0.99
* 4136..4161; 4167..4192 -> 0.99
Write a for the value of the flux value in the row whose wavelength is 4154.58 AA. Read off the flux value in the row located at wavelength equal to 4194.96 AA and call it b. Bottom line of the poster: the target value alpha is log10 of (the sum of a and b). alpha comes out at 1.55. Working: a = 13.65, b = 21.79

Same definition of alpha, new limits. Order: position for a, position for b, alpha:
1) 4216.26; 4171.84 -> 1.51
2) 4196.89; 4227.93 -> 1.54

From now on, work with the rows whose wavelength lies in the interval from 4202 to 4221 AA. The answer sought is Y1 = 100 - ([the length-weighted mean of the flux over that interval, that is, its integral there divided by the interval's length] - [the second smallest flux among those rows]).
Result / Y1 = 98.0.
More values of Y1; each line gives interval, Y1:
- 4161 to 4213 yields 98.0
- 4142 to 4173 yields 97.7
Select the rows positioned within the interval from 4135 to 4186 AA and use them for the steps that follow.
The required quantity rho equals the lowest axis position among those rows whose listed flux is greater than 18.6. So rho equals 4146.94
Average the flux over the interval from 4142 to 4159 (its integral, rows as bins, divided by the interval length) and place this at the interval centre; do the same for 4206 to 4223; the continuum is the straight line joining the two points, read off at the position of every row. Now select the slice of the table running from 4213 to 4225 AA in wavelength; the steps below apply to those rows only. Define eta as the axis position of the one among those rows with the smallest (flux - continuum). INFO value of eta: 4224.04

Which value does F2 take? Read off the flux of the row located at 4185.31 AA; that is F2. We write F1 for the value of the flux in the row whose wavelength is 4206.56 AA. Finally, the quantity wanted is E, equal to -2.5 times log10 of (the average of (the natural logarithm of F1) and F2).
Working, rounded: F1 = 20.83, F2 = 19.35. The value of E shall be -2.62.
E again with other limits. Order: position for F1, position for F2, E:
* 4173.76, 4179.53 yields -2.55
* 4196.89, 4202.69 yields -2.58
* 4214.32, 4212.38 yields -2.61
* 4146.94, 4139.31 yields -2.46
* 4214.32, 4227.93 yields -2.45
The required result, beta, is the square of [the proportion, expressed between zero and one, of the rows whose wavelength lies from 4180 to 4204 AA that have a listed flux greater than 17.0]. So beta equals 0.84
